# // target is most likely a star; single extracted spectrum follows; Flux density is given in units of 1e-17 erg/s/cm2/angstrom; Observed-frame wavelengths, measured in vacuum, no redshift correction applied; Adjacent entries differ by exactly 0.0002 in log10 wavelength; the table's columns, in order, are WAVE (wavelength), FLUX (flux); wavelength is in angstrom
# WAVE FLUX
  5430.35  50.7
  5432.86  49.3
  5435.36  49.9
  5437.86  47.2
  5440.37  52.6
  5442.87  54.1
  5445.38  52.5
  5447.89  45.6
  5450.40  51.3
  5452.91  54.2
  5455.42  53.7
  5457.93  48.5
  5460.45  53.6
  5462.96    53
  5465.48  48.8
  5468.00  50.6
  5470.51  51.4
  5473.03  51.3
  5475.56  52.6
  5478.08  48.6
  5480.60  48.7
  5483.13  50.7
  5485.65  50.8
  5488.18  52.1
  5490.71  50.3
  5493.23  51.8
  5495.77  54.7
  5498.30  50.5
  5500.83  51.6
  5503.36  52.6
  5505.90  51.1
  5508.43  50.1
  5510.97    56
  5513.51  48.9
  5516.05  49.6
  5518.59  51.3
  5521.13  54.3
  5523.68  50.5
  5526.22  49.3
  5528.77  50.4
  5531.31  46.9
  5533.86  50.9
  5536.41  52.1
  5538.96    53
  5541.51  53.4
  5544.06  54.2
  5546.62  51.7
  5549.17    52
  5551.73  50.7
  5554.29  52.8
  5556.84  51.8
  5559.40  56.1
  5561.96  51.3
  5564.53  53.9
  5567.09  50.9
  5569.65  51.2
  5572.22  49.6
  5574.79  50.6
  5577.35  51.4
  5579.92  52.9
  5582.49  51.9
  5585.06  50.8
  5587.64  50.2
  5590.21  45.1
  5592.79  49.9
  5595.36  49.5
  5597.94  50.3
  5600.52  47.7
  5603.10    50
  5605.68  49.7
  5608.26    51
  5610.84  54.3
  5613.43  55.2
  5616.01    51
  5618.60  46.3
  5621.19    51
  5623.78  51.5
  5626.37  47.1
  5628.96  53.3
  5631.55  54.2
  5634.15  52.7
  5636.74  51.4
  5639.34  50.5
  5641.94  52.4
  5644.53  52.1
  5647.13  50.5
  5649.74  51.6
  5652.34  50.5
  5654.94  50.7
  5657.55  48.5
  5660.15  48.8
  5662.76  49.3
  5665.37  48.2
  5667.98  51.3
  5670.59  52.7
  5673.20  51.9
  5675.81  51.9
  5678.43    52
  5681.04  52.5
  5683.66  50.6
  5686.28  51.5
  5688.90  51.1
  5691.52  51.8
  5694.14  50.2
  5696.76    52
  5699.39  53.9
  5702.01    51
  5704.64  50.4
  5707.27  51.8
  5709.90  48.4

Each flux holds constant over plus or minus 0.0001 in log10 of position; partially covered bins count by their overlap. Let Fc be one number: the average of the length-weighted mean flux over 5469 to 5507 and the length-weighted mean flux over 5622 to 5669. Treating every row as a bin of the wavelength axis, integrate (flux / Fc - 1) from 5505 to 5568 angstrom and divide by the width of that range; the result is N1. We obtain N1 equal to 0.014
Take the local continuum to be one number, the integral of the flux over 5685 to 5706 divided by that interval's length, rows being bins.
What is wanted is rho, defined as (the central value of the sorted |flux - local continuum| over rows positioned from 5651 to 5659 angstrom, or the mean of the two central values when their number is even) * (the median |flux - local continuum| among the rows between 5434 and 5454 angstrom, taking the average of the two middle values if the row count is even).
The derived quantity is 2.1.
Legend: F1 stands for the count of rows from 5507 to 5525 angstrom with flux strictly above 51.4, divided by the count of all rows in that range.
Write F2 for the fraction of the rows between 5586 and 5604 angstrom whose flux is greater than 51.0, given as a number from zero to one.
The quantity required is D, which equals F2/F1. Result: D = 0.0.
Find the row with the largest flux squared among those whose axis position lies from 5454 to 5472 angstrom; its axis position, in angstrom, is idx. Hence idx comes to 5455.42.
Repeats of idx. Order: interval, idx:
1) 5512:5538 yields 5521.13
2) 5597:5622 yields 5613.43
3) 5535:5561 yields 5559.40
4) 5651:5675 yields 5670.59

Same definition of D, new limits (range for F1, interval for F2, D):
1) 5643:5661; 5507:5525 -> 1.5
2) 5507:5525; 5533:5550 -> 3.0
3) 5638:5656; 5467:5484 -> 1.0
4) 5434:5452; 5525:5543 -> 1.0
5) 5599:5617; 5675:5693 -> 3.0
